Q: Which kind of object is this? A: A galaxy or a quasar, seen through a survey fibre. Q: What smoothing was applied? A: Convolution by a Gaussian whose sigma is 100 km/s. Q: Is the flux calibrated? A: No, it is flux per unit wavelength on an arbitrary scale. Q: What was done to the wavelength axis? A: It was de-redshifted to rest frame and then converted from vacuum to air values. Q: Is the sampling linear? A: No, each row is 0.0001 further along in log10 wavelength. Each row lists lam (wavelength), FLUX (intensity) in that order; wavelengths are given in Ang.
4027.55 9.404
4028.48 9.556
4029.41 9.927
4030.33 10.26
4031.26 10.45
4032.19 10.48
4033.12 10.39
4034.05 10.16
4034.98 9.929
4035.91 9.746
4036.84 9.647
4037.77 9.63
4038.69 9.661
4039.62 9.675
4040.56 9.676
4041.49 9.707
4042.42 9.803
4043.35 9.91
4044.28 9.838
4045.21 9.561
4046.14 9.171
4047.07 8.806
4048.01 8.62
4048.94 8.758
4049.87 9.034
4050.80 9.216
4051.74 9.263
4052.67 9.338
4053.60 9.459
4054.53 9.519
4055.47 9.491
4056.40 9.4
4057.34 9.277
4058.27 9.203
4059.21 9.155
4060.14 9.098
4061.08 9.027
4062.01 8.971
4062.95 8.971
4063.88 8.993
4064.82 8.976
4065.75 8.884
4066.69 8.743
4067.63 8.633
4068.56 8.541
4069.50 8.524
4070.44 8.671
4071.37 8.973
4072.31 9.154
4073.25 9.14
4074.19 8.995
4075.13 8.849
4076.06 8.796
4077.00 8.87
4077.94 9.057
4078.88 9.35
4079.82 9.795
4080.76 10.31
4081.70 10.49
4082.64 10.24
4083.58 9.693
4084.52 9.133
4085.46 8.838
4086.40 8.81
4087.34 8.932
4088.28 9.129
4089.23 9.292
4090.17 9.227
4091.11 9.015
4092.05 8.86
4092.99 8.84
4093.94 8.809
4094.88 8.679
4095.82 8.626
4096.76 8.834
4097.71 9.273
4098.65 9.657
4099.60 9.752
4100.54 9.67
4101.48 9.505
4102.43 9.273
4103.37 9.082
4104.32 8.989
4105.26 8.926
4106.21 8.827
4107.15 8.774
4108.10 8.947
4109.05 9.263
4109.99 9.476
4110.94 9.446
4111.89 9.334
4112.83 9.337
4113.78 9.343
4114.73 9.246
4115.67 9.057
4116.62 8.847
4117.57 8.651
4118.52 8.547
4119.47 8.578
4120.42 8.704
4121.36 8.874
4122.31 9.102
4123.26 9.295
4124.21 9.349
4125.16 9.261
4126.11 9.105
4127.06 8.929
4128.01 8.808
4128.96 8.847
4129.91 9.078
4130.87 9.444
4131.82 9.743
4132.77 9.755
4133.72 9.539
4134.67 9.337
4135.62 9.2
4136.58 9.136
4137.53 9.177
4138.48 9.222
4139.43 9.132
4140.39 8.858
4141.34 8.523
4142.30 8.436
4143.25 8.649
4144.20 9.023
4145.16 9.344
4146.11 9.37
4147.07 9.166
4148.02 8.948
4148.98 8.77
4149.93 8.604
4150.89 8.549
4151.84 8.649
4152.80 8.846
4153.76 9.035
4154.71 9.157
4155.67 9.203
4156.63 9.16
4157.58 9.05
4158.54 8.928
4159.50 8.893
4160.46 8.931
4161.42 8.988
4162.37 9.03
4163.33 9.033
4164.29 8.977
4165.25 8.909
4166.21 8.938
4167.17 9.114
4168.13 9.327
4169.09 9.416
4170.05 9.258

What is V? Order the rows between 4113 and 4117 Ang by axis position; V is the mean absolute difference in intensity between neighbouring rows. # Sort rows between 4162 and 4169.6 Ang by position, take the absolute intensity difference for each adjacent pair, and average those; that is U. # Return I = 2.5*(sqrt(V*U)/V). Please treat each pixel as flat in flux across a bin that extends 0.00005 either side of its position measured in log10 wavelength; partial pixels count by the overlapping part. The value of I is 1.9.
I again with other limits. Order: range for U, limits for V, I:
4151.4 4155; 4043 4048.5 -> 2.0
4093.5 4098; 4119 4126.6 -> 3.0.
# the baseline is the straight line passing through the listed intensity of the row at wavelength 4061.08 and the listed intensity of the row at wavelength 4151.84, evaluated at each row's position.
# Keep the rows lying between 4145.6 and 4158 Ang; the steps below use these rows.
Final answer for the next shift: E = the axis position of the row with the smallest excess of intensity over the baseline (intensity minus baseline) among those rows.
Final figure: 4150.89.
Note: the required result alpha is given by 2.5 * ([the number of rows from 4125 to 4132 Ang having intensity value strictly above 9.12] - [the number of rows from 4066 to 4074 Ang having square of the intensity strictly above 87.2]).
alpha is 7.5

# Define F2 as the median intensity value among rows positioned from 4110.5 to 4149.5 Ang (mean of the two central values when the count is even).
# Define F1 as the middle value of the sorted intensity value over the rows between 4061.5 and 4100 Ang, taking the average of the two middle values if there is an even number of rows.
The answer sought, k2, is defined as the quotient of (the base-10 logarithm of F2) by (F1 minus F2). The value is -6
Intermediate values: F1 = 8.97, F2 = 9.13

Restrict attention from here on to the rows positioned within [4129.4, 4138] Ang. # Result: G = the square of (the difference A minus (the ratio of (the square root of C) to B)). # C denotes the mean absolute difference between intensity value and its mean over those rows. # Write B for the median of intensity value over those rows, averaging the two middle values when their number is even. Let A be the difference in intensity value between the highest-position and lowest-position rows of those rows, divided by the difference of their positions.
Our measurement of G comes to 0.001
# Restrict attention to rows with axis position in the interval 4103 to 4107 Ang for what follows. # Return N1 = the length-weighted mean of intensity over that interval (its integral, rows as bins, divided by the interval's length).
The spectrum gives 8.9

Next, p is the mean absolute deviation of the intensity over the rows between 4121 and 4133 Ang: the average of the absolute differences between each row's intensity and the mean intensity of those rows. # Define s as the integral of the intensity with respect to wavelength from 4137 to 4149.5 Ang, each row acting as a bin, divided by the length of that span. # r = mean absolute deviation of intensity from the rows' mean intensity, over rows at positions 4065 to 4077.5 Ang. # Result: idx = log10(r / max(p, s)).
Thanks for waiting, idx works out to -1.74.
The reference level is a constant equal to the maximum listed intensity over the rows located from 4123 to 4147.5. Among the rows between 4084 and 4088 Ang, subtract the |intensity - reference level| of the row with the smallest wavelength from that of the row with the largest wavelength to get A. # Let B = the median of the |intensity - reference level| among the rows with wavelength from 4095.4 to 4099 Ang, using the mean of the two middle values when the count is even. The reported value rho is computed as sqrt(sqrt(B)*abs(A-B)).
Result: 0.65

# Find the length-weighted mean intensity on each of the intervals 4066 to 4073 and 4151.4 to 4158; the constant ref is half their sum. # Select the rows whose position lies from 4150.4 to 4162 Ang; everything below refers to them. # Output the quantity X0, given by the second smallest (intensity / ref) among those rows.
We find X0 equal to 0.97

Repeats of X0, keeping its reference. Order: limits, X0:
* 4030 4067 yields 0.98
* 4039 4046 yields 1.09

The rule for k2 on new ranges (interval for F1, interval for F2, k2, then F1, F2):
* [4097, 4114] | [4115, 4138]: 5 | 9.30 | 9.10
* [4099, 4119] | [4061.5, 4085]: 4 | 9.25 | 8.98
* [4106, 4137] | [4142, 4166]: 6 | 9.14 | 8.98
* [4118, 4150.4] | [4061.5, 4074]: 7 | 9.10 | 8.97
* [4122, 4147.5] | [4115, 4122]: 2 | 9.17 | 8.70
